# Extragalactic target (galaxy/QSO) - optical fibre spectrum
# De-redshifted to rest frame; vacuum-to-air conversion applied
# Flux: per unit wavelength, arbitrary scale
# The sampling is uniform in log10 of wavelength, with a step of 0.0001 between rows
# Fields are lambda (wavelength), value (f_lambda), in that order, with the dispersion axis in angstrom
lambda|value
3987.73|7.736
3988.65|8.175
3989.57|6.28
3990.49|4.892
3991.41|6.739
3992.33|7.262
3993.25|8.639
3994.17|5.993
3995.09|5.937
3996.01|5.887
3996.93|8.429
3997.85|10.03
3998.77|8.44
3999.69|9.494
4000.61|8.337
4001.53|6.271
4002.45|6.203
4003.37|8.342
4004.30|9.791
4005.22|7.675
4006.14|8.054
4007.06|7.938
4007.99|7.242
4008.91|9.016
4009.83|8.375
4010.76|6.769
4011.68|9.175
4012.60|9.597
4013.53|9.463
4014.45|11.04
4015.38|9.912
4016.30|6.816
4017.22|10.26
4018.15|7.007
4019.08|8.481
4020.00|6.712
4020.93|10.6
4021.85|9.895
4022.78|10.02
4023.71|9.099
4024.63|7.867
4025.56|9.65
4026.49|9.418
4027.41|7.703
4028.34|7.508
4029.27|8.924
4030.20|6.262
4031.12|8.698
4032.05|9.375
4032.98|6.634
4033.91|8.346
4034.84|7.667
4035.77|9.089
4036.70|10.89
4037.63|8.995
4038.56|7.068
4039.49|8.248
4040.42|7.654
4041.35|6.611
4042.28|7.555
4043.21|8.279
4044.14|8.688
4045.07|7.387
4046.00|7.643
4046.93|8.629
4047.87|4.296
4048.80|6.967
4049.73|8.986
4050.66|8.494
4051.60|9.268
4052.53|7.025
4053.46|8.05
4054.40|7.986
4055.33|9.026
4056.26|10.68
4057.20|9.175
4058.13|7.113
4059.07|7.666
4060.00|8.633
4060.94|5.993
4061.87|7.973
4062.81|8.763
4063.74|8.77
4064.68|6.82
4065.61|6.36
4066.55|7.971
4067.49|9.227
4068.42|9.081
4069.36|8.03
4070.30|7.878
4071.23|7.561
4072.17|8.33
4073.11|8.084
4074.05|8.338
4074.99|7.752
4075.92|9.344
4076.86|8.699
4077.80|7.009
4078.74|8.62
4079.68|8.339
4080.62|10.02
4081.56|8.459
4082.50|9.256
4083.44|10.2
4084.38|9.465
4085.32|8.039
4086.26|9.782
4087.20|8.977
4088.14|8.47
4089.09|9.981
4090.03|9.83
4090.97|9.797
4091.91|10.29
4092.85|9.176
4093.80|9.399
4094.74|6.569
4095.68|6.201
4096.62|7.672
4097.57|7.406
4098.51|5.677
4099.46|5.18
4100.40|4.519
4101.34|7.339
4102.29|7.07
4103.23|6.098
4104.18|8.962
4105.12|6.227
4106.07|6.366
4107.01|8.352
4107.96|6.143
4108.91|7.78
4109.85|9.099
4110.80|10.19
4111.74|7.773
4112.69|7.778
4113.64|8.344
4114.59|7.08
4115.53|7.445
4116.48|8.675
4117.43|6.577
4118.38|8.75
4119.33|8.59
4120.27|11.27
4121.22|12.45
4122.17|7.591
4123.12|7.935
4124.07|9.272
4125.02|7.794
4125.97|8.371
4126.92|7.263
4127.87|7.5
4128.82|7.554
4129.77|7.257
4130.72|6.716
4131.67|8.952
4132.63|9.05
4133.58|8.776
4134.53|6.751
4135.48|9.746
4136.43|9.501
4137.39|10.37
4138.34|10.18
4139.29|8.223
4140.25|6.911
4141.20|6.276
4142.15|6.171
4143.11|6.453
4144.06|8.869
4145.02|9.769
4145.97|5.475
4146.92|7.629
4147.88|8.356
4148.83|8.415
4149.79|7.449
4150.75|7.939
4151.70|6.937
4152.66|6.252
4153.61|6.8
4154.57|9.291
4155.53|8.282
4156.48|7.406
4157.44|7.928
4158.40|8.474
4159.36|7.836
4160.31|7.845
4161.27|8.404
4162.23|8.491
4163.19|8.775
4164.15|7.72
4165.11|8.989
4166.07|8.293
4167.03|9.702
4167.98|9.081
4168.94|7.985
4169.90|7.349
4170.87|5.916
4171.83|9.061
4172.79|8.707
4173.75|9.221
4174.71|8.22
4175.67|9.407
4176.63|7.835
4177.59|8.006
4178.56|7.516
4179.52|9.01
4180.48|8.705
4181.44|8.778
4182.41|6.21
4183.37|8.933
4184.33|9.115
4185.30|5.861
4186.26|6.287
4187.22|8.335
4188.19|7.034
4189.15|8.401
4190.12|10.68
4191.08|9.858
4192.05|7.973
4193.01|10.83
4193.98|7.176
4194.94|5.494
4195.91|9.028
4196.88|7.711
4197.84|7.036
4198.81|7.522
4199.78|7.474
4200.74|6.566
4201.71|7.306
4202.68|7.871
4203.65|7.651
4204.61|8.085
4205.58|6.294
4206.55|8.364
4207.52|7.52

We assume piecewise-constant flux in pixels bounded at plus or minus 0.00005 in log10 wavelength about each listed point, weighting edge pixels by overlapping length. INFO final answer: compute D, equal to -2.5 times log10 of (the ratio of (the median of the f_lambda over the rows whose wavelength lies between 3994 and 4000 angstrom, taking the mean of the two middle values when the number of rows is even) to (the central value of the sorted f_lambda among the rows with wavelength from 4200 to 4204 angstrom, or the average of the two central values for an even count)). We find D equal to -0.13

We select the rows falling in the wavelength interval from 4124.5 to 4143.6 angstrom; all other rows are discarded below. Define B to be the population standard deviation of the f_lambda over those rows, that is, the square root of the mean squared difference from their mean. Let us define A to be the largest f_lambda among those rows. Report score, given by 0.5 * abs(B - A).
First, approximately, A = 10.37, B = 1.29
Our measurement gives 4.54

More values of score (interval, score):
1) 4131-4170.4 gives 4.61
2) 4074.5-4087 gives 4.65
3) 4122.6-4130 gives 4.32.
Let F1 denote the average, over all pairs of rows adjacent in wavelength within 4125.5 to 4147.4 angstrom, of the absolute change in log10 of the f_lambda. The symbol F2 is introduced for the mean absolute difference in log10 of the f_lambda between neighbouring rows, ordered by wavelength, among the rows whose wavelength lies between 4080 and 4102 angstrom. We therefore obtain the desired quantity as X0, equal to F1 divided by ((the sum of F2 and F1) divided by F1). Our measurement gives 0.0338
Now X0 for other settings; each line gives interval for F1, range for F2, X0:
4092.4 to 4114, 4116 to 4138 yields 0.0443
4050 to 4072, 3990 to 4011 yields 0.0276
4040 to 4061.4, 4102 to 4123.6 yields 0.0384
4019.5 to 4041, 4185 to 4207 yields 0.0373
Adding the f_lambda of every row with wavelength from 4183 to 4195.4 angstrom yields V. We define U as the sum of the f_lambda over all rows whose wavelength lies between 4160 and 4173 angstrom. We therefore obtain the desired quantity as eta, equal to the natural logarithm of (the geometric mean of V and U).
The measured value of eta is 4.71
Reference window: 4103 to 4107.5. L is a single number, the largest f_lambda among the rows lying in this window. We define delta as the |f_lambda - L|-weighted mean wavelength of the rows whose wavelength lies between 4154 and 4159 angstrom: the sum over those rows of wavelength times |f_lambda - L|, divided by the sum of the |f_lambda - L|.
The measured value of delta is 4156.6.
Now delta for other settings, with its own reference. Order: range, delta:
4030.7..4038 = 4034.4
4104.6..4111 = 4107.2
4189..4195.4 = 4192.9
